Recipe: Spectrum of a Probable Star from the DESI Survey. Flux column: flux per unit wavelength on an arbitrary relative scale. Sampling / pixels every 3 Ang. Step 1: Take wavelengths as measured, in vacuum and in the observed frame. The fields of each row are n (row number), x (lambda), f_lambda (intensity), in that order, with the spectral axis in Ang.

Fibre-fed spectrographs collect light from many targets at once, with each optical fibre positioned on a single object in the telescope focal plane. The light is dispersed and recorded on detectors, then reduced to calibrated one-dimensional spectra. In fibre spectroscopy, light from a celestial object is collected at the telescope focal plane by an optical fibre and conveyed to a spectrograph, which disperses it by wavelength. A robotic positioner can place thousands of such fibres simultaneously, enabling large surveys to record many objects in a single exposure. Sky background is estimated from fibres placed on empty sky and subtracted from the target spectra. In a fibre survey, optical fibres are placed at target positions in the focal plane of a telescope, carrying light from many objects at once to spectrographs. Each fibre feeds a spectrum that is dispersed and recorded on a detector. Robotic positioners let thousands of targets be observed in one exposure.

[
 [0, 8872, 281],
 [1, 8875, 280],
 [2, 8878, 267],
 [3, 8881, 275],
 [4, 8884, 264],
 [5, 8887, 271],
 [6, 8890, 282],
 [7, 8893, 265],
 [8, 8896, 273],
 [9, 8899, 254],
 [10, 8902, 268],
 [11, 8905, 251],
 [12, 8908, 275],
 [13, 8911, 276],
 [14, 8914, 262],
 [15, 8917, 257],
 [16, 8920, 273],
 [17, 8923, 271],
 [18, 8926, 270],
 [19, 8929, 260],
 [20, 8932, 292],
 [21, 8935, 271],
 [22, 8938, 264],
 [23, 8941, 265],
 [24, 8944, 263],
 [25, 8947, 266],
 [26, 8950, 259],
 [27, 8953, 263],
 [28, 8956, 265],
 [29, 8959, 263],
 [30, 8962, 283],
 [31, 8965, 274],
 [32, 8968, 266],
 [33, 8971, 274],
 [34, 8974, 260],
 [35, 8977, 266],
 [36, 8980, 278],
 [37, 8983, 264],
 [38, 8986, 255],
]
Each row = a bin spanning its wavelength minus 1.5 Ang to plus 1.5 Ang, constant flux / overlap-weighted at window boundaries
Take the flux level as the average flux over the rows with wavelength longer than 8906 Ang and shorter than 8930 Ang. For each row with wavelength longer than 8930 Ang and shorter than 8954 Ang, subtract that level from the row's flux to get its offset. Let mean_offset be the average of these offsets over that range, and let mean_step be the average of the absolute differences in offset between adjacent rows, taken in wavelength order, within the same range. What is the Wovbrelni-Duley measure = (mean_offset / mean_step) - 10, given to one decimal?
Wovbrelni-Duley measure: -10.0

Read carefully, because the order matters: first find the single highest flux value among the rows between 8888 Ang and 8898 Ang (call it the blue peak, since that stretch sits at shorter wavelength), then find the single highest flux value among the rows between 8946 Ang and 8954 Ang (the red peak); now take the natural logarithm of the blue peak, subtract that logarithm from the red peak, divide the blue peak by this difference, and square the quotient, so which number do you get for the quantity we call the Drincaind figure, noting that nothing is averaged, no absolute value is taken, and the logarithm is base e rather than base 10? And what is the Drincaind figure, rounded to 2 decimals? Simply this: 1.17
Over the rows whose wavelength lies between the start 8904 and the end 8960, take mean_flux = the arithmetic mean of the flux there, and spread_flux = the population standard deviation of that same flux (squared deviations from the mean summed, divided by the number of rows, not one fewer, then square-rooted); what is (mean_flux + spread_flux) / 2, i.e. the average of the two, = 138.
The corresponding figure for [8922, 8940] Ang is 141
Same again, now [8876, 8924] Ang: 138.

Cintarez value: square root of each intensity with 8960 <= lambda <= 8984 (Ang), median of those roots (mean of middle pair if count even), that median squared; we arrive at 270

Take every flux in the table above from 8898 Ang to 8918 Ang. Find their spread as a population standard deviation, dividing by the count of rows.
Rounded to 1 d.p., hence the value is 9.3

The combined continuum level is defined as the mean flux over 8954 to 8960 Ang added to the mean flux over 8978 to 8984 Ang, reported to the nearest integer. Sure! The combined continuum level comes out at 535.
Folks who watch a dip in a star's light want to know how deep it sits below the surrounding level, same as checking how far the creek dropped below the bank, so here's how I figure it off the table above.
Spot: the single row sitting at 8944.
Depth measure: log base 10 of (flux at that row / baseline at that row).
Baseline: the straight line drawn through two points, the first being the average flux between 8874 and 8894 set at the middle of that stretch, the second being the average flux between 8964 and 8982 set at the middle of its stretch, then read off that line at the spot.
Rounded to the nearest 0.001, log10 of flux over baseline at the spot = -0.012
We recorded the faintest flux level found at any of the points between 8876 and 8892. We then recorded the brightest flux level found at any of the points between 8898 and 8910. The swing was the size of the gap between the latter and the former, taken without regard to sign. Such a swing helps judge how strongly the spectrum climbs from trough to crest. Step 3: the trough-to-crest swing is 11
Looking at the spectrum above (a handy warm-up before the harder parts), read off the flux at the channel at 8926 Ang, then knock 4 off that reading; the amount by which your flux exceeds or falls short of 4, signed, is 266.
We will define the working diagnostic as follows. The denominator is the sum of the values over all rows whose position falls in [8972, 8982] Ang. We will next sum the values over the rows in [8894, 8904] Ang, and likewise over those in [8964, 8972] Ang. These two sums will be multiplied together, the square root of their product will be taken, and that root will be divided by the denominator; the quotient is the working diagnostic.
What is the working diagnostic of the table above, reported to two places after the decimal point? 1.00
